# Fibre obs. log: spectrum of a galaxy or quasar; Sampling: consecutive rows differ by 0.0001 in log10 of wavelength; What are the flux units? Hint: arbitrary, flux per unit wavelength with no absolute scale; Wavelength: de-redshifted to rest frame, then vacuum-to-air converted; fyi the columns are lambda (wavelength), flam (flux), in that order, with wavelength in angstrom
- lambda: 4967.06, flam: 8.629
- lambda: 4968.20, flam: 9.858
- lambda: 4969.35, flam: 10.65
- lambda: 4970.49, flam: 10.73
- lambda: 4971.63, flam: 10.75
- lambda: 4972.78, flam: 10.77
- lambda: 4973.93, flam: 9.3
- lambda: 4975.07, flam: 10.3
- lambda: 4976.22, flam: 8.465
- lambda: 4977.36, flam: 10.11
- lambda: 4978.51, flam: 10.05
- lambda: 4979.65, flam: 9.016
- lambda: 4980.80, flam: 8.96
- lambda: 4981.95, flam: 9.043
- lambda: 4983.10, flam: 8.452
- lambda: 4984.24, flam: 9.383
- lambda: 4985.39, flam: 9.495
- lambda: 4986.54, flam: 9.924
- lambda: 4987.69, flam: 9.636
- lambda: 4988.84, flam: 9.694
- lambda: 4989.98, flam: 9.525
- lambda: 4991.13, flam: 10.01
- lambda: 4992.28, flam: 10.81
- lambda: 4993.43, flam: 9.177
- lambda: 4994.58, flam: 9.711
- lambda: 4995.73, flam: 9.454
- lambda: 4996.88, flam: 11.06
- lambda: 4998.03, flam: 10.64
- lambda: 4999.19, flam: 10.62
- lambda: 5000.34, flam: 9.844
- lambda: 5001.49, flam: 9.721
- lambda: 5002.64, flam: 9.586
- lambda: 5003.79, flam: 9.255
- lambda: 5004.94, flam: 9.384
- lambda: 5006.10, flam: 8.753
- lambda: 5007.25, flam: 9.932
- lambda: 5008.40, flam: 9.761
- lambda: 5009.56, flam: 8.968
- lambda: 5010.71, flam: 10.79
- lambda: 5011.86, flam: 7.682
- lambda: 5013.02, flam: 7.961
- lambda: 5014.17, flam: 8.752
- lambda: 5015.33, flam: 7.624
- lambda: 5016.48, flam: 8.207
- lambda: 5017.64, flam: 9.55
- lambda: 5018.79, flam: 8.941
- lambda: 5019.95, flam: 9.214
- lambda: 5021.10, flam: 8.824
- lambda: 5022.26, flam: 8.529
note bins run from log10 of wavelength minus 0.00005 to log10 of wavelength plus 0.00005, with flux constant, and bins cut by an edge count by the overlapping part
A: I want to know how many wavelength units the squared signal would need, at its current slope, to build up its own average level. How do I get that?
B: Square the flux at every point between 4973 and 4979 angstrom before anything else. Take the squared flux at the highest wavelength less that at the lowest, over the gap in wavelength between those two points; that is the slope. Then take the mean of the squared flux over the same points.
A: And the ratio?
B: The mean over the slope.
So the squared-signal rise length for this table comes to 30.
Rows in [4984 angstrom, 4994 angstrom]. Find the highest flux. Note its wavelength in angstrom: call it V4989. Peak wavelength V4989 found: 4992.28 angstrom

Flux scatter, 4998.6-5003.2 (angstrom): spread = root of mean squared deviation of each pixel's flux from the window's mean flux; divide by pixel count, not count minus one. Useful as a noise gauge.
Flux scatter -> 0.40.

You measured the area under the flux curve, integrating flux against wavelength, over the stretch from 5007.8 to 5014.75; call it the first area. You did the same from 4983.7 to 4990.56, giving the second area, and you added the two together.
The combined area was 128.4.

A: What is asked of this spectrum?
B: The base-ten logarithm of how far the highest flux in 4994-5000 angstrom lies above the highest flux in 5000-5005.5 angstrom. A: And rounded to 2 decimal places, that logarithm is 0.08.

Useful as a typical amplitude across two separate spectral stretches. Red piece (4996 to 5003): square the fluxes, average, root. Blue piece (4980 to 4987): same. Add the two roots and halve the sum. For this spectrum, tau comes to 9.7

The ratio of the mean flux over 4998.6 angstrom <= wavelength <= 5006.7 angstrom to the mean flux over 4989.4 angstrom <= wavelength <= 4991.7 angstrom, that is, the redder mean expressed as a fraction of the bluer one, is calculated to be 0.98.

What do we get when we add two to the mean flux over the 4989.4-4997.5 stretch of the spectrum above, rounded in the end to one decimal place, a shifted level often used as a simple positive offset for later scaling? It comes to 12.0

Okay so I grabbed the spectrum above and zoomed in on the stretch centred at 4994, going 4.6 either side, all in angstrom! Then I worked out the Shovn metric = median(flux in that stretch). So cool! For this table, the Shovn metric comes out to 9.9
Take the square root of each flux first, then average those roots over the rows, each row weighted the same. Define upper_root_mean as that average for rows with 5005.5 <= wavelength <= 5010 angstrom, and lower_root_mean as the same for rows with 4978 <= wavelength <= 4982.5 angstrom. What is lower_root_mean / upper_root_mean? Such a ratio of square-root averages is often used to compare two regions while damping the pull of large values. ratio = 1.00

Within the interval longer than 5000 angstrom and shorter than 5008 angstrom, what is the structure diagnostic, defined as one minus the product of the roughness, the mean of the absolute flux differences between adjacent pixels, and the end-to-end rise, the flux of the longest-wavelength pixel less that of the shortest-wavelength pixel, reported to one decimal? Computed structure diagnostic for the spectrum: 1.0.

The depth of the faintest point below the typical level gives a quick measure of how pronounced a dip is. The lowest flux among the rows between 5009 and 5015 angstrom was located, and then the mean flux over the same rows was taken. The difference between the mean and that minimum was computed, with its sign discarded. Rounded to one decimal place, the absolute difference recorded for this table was 1.1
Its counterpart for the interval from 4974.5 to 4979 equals 1.3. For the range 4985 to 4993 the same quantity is 0.4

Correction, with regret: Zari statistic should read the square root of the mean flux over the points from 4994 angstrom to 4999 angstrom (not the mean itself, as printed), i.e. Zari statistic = 3.20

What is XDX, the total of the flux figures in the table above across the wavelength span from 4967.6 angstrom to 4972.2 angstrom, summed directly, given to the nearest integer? 42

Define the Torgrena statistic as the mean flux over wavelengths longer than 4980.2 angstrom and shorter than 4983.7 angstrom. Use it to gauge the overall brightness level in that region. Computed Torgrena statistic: 8.8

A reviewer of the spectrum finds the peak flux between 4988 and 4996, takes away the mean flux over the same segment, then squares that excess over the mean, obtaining 1.1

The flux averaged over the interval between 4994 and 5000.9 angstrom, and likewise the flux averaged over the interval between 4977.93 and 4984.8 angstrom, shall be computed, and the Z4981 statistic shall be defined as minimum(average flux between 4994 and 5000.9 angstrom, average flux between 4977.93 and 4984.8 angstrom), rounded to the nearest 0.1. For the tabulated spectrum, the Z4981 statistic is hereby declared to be 9.2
